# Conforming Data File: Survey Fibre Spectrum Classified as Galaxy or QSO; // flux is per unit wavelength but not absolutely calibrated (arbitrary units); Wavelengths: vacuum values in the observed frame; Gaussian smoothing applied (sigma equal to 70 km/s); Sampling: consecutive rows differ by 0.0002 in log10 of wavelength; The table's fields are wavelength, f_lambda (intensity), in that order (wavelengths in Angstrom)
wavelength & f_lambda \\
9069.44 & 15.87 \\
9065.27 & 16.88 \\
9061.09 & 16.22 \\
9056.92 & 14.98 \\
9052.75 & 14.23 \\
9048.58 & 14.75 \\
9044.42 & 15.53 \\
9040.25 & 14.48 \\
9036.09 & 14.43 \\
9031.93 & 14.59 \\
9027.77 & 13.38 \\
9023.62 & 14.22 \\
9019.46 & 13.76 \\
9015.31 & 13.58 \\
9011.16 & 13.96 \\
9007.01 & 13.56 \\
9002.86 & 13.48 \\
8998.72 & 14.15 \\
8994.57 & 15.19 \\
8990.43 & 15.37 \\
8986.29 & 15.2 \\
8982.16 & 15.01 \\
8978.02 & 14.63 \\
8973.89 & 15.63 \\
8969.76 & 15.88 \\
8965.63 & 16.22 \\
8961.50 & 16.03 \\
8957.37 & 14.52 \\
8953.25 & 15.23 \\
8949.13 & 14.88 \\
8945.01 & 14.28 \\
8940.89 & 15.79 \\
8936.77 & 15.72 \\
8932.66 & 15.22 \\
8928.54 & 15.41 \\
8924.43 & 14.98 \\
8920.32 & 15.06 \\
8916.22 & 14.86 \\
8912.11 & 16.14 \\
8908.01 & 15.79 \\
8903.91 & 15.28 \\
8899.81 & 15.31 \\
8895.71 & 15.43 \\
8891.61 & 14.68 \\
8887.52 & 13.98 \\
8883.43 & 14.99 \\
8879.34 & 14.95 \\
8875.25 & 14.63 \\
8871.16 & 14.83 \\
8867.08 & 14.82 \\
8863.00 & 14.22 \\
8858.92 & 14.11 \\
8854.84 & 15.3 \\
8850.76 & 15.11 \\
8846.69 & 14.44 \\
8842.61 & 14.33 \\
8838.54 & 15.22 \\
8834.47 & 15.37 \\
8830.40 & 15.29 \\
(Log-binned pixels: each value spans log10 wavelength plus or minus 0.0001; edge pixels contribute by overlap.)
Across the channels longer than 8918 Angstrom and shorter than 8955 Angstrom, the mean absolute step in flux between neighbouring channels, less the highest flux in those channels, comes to -15.3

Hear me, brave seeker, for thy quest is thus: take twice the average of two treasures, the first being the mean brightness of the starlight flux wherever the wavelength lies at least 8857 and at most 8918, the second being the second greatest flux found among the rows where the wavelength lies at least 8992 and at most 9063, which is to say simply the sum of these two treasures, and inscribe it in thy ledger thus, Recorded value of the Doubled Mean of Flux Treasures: 30.5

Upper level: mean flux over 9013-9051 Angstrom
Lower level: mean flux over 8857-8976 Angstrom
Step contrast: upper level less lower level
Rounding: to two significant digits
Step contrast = -0.83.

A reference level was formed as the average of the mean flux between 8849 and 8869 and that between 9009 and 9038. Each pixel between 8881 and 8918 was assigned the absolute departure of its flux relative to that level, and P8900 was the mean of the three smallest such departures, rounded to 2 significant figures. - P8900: 0.40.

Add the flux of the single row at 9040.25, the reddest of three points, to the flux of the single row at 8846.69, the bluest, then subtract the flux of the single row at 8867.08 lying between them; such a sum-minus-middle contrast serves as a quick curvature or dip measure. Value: 14.1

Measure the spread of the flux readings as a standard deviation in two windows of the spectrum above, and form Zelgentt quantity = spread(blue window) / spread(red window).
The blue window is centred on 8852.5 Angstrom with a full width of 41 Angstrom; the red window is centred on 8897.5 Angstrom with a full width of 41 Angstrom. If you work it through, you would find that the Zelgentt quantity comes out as 0.79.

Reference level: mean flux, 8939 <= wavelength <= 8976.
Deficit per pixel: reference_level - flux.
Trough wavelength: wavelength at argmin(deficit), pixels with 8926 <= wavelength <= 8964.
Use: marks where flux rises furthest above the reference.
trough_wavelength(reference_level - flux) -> 8961.50 Angstrom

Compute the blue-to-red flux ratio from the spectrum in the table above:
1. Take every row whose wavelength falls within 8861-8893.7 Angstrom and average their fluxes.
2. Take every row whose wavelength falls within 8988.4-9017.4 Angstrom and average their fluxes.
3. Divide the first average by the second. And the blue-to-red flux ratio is 1.03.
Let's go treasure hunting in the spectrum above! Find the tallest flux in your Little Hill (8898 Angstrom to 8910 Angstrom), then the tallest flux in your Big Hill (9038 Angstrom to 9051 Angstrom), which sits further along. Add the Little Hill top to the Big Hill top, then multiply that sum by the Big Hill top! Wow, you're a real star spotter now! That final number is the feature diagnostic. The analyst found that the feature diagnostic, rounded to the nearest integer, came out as 486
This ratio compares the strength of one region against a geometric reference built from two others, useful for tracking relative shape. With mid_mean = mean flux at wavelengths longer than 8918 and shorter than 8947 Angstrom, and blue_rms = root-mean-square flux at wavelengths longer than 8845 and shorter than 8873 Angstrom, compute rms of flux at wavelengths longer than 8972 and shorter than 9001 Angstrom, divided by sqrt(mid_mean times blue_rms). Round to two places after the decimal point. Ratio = 1.01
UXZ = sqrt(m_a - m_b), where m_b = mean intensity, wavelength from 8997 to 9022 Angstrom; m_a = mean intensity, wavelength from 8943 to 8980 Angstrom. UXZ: 1.23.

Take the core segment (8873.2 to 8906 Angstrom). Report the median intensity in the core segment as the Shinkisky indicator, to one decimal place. 15.0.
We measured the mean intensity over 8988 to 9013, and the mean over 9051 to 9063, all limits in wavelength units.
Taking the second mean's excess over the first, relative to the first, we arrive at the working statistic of 0.060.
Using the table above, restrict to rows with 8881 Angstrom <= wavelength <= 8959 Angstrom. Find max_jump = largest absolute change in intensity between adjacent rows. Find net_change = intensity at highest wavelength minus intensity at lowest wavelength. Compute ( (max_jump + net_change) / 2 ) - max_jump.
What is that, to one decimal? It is -1.0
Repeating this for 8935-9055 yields -1.5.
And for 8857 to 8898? 0.2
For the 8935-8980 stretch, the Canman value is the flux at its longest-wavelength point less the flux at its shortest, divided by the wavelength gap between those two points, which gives -0.026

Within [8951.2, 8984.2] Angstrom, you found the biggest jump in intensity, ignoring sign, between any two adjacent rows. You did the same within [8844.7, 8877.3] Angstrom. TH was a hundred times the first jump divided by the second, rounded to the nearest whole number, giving 127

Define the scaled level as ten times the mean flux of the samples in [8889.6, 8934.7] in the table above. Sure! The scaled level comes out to 152.9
